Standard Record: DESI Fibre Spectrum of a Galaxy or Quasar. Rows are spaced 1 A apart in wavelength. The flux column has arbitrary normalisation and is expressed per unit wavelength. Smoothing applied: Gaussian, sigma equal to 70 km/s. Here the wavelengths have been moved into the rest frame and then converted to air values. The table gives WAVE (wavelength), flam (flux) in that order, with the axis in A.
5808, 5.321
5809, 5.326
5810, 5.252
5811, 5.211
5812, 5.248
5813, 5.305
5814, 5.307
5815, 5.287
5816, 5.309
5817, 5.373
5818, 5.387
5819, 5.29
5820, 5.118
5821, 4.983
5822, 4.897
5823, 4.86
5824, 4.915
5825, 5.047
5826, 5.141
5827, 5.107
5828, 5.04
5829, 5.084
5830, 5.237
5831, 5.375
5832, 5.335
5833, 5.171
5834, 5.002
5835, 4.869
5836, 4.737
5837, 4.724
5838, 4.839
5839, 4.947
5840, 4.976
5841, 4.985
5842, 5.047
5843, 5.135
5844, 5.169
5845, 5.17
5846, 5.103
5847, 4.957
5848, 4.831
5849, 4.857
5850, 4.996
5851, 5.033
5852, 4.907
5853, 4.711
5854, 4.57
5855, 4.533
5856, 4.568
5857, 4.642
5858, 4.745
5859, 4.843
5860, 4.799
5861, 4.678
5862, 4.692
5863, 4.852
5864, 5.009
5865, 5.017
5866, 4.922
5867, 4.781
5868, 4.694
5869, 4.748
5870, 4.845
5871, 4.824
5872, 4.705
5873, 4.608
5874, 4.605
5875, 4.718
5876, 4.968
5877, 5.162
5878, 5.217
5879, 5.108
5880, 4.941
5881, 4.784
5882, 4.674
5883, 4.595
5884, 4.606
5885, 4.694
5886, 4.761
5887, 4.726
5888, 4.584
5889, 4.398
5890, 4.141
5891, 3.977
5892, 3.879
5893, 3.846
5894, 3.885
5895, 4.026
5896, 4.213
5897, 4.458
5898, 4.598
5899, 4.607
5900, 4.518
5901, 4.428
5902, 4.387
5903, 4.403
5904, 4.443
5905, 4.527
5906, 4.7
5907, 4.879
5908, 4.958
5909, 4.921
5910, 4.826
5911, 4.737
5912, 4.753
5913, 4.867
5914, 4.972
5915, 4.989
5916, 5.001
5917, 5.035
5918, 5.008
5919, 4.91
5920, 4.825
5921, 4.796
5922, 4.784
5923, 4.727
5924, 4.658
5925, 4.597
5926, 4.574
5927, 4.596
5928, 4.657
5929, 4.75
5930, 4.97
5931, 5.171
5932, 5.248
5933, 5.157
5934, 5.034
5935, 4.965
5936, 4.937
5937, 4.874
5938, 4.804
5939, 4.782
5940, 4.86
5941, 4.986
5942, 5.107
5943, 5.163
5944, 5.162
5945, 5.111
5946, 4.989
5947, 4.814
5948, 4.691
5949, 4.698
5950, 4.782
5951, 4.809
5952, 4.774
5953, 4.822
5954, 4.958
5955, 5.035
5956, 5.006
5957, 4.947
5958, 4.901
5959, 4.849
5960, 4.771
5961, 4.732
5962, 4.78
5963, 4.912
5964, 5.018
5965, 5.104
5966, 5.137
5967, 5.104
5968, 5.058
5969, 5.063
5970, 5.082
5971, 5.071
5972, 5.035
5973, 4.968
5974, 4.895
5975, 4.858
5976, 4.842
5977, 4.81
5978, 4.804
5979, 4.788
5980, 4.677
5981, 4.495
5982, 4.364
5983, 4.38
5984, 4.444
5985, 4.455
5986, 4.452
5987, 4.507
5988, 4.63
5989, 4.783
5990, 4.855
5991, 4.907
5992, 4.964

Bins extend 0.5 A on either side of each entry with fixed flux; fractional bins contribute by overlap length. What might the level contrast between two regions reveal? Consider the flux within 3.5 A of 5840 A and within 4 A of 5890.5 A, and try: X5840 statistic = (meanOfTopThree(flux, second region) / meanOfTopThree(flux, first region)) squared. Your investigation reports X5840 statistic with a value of 0.82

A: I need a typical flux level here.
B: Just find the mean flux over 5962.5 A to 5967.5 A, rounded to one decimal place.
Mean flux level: 5.1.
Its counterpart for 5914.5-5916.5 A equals 5.0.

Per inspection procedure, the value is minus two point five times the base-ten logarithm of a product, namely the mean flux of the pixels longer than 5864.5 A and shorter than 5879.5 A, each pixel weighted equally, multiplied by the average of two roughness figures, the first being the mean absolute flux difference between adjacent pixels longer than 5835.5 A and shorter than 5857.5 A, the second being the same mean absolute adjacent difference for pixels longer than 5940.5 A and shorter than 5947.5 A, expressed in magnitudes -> 1.00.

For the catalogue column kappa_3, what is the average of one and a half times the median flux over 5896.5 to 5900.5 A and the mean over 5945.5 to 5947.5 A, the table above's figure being 5.87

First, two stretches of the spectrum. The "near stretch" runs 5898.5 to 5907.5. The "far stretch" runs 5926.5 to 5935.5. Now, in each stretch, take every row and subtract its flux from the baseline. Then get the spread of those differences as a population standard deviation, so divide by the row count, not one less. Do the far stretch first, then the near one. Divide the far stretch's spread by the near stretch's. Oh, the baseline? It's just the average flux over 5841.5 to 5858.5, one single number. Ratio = 1.4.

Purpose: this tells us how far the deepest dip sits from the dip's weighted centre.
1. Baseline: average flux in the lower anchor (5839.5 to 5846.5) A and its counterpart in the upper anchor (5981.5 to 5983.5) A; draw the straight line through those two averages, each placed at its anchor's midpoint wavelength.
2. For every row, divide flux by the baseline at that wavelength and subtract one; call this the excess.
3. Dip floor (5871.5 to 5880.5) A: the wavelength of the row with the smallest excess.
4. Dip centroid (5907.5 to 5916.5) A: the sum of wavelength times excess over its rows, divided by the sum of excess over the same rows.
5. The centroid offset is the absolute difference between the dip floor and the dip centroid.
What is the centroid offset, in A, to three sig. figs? 39.8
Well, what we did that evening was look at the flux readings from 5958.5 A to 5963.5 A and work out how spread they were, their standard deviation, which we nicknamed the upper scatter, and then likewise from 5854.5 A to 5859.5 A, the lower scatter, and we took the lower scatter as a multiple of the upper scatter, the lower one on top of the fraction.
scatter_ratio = 1.8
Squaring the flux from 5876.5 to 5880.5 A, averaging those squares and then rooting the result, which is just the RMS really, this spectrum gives 5.11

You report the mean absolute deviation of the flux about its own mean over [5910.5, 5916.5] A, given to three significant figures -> 0.101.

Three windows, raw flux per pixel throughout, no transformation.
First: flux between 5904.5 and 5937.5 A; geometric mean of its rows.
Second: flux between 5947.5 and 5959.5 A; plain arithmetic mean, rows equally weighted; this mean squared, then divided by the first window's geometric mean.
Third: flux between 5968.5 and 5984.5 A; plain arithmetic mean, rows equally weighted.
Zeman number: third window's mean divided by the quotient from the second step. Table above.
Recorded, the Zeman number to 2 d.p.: 0.99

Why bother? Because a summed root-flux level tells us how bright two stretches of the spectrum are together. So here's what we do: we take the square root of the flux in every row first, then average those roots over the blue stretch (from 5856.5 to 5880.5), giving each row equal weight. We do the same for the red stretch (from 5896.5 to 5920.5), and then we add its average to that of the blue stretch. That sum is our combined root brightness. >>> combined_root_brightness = 4.38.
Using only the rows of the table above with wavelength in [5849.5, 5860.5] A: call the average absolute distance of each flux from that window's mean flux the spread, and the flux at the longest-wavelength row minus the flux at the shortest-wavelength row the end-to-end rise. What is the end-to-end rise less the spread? -0.34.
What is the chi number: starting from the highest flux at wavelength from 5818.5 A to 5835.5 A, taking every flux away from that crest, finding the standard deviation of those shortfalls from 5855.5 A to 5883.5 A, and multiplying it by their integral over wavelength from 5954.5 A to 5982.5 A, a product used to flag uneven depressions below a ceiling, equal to 2.3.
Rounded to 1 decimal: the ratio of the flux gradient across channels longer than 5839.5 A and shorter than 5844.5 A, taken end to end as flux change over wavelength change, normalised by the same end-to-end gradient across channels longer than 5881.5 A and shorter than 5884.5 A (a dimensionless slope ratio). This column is -1.4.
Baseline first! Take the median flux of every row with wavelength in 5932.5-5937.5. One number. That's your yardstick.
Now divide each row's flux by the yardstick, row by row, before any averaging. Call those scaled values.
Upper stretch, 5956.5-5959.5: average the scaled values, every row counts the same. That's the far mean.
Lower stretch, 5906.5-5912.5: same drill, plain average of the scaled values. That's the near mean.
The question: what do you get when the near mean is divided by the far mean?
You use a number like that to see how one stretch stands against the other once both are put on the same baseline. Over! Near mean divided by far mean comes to 0.99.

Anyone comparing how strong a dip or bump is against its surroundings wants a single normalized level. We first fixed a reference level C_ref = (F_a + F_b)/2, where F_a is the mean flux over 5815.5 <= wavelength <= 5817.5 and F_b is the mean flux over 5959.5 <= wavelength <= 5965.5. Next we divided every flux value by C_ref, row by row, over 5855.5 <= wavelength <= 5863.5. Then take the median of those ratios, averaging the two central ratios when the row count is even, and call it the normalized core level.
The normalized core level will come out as 0.92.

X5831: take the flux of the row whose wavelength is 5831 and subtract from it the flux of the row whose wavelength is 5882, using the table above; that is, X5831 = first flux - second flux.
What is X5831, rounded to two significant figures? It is 0.70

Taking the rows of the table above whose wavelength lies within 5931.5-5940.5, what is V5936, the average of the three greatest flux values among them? 5.1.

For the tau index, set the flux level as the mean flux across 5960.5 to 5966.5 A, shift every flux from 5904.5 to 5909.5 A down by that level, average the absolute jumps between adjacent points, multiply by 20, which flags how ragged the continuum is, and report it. 2.34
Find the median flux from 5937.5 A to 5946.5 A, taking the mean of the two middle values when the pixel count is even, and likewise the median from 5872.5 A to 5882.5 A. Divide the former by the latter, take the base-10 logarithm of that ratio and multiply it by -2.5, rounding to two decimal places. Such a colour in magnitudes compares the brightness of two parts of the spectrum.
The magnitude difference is -0.03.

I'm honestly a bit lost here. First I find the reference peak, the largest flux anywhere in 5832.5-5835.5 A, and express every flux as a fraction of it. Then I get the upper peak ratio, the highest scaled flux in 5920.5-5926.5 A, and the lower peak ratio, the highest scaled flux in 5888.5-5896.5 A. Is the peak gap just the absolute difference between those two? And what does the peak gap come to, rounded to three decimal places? 0.077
